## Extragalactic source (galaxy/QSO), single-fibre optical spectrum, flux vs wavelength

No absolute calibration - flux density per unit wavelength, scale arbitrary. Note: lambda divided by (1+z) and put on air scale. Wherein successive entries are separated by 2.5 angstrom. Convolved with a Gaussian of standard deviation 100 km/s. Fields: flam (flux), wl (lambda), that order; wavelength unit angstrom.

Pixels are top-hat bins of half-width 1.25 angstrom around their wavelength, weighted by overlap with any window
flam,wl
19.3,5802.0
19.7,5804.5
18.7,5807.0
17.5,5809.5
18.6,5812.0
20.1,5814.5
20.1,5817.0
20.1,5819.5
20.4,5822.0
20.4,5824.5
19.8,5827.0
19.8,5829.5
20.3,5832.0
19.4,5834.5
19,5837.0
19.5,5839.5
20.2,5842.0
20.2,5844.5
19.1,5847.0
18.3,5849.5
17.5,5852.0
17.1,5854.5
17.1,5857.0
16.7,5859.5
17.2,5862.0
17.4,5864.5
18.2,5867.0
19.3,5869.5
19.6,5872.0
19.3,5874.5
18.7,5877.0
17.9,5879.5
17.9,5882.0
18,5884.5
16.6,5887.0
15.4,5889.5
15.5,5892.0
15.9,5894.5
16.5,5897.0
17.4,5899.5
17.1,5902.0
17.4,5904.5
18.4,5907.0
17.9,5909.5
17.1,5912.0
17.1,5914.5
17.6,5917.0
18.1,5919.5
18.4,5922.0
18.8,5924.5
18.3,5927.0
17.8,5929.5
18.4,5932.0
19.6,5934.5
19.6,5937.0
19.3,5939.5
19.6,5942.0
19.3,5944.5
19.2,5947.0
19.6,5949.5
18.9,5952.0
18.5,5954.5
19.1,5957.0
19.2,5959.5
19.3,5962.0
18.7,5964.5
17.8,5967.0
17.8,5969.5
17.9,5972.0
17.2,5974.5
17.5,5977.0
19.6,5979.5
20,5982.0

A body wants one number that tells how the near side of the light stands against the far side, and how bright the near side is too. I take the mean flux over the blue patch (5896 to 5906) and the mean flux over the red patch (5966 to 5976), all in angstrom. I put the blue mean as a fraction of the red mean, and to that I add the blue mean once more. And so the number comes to 18.1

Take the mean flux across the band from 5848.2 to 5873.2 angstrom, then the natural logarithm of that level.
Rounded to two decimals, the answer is 2.88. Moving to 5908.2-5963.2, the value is 2.93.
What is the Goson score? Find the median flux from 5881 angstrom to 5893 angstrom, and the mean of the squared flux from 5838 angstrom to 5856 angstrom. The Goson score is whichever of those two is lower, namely 16.6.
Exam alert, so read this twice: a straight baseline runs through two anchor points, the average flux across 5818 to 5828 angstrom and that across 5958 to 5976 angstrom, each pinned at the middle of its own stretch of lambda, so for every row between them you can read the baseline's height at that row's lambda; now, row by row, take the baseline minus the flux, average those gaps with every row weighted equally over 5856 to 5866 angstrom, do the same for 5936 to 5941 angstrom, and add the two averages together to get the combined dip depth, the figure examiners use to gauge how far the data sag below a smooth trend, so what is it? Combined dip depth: 1.8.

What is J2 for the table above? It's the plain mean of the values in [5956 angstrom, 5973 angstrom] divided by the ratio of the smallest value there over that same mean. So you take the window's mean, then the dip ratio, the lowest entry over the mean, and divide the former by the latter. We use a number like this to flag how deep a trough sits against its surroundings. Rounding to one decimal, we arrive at 19.3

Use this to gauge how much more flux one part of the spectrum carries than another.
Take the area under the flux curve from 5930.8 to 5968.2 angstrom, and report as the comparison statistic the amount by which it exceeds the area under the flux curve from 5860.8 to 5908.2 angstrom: -119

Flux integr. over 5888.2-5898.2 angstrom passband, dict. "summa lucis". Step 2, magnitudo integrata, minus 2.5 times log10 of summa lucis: -5.50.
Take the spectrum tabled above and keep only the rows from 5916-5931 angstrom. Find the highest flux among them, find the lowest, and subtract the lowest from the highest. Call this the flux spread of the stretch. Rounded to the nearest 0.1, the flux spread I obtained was 1.2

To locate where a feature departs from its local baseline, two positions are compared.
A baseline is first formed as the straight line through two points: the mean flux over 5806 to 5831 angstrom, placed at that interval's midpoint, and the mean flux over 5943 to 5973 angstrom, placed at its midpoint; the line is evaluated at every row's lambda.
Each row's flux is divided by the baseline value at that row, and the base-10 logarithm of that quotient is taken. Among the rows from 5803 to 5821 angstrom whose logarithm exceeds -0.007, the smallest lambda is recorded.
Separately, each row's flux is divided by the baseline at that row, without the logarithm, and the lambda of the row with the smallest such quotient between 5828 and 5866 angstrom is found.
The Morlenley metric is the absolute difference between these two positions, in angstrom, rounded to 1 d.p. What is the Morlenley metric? 55.0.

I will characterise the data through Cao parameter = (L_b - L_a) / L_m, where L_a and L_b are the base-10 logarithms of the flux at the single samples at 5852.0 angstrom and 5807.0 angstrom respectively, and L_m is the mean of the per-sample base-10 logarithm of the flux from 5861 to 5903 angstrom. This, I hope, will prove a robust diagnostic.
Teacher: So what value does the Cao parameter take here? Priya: 0.023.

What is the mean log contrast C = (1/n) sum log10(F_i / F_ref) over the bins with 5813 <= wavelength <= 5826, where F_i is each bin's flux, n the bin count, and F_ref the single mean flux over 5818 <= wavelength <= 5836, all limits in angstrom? 0.00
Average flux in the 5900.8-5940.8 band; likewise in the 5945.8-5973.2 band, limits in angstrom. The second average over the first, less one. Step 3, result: 0.03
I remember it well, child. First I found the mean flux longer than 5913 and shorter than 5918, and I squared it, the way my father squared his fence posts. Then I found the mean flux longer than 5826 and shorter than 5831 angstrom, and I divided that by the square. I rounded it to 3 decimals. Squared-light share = 0.066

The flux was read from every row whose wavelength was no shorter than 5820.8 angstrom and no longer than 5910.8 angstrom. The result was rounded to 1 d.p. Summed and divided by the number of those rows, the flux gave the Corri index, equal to 18.2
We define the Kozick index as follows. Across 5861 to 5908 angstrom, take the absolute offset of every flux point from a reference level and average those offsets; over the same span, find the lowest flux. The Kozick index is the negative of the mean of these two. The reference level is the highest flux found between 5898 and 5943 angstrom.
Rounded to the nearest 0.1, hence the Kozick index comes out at -8.7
